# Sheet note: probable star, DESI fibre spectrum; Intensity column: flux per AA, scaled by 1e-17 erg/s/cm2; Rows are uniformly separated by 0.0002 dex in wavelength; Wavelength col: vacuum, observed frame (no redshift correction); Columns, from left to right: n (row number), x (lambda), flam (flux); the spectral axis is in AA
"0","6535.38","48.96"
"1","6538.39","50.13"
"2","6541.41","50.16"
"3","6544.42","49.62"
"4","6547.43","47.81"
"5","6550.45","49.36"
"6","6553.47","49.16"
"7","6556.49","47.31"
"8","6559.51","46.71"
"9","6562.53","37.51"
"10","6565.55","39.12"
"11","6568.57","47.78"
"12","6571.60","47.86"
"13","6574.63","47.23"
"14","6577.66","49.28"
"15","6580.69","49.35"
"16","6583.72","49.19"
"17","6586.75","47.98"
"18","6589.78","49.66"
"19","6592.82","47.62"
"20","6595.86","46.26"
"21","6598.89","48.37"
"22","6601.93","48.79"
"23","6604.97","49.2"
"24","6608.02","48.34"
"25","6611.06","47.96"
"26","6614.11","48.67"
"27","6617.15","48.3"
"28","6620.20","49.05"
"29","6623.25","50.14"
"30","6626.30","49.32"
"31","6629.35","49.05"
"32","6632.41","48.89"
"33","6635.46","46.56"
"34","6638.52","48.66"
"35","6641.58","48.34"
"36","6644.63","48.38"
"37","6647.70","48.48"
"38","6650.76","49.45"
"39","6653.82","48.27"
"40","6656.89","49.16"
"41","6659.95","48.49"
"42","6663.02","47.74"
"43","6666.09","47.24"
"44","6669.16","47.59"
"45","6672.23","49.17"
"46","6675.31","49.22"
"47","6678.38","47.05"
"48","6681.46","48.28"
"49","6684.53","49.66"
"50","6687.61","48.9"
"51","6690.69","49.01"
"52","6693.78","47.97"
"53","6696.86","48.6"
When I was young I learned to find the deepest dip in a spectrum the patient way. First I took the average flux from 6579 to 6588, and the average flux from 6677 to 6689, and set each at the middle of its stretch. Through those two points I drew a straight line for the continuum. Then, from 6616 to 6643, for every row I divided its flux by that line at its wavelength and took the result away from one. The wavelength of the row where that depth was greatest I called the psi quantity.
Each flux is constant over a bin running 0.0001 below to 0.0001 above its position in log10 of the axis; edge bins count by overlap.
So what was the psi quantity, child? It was 6635.46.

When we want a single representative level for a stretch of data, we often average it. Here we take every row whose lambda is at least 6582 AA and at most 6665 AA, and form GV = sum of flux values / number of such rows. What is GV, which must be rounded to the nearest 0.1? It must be 48.5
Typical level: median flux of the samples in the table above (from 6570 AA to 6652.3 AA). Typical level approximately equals 48.66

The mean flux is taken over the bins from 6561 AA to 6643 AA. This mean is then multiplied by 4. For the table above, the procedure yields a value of 191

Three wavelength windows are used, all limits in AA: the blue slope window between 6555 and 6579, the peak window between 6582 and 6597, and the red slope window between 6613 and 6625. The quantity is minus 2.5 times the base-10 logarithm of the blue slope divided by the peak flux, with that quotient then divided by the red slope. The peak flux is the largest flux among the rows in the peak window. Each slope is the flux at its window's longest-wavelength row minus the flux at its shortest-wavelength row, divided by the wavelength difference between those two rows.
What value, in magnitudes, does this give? 4.8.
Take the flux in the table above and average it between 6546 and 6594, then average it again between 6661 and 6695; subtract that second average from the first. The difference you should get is -1.3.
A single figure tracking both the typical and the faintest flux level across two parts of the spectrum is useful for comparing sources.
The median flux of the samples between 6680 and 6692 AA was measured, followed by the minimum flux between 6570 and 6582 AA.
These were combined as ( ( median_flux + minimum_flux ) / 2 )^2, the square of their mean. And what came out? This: 2313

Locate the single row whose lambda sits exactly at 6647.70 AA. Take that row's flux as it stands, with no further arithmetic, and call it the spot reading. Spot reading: 48.48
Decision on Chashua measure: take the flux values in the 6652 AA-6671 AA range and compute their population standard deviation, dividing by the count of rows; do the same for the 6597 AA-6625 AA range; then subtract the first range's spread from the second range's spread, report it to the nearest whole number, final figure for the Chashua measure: 0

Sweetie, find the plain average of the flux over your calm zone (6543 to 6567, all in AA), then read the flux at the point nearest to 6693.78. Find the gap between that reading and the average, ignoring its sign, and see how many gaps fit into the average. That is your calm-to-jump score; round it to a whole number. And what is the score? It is 21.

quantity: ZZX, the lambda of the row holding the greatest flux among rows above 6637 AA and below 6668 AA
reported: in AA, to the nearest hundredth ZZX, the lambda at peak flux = 6650.76 AA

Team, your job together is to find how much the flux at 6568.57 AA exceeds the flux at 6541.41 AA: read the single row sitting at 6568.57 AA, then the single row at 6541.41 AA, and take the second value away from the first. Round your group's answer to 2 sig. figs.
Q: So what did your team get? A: -2.4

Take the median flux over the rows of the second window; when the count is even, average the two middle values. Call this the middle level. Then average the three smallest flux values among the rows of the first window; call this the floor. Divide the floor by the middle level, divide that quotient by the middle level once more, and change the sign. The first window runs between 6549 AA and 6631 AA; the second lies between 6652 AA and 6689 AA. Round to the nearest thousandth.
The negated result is -0.017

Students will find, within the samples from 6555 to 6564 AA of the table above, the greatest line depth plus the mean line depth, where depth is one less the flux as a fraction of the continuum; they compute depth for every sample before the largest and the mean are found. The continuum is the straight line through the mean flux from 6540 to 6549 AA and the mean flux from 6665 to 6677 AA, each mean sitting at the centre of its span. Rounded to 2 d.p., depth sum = 0.34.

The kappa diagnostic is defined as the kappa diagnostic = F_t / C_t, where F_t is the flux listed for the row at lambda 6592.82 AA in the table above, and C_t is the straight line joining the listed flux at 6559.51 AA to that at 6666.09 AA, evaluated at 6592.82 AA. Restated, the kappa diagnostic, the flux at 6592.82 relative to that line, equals 1.016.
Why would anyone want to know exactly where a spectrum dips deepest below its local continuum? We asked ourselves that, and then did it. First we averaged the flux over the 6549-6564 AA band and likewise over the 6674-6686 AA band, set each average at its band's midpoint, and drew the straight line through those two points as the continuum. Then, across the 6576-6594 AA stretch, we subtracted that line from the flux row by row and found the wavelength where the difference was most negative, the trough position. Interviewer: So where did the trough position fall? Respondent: 6592.82 AA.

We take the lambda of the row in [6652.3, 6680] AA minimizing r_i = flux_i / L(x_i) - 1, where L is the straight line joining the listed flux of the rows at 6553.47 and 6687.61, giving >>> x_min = 6678.38 AA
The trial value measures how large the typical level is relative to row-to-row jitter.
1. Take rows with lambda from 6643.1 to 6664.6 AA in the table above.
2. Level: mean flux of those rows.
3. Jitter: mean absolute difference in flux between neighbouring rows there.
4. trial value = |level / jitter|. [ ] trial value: 64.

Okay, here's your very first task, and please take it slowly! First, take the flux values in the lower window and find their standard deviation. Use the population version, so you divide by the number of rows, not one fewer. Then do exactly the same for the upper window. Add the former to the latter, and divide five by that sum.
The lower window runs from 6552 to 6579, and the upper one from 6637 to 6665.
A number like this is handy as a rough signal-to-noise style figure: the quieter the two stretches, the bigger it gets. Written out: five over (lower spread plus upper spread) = 1.10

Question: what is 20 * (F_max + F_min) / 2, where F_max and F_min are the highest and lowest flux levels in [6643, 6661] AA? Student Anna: 977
